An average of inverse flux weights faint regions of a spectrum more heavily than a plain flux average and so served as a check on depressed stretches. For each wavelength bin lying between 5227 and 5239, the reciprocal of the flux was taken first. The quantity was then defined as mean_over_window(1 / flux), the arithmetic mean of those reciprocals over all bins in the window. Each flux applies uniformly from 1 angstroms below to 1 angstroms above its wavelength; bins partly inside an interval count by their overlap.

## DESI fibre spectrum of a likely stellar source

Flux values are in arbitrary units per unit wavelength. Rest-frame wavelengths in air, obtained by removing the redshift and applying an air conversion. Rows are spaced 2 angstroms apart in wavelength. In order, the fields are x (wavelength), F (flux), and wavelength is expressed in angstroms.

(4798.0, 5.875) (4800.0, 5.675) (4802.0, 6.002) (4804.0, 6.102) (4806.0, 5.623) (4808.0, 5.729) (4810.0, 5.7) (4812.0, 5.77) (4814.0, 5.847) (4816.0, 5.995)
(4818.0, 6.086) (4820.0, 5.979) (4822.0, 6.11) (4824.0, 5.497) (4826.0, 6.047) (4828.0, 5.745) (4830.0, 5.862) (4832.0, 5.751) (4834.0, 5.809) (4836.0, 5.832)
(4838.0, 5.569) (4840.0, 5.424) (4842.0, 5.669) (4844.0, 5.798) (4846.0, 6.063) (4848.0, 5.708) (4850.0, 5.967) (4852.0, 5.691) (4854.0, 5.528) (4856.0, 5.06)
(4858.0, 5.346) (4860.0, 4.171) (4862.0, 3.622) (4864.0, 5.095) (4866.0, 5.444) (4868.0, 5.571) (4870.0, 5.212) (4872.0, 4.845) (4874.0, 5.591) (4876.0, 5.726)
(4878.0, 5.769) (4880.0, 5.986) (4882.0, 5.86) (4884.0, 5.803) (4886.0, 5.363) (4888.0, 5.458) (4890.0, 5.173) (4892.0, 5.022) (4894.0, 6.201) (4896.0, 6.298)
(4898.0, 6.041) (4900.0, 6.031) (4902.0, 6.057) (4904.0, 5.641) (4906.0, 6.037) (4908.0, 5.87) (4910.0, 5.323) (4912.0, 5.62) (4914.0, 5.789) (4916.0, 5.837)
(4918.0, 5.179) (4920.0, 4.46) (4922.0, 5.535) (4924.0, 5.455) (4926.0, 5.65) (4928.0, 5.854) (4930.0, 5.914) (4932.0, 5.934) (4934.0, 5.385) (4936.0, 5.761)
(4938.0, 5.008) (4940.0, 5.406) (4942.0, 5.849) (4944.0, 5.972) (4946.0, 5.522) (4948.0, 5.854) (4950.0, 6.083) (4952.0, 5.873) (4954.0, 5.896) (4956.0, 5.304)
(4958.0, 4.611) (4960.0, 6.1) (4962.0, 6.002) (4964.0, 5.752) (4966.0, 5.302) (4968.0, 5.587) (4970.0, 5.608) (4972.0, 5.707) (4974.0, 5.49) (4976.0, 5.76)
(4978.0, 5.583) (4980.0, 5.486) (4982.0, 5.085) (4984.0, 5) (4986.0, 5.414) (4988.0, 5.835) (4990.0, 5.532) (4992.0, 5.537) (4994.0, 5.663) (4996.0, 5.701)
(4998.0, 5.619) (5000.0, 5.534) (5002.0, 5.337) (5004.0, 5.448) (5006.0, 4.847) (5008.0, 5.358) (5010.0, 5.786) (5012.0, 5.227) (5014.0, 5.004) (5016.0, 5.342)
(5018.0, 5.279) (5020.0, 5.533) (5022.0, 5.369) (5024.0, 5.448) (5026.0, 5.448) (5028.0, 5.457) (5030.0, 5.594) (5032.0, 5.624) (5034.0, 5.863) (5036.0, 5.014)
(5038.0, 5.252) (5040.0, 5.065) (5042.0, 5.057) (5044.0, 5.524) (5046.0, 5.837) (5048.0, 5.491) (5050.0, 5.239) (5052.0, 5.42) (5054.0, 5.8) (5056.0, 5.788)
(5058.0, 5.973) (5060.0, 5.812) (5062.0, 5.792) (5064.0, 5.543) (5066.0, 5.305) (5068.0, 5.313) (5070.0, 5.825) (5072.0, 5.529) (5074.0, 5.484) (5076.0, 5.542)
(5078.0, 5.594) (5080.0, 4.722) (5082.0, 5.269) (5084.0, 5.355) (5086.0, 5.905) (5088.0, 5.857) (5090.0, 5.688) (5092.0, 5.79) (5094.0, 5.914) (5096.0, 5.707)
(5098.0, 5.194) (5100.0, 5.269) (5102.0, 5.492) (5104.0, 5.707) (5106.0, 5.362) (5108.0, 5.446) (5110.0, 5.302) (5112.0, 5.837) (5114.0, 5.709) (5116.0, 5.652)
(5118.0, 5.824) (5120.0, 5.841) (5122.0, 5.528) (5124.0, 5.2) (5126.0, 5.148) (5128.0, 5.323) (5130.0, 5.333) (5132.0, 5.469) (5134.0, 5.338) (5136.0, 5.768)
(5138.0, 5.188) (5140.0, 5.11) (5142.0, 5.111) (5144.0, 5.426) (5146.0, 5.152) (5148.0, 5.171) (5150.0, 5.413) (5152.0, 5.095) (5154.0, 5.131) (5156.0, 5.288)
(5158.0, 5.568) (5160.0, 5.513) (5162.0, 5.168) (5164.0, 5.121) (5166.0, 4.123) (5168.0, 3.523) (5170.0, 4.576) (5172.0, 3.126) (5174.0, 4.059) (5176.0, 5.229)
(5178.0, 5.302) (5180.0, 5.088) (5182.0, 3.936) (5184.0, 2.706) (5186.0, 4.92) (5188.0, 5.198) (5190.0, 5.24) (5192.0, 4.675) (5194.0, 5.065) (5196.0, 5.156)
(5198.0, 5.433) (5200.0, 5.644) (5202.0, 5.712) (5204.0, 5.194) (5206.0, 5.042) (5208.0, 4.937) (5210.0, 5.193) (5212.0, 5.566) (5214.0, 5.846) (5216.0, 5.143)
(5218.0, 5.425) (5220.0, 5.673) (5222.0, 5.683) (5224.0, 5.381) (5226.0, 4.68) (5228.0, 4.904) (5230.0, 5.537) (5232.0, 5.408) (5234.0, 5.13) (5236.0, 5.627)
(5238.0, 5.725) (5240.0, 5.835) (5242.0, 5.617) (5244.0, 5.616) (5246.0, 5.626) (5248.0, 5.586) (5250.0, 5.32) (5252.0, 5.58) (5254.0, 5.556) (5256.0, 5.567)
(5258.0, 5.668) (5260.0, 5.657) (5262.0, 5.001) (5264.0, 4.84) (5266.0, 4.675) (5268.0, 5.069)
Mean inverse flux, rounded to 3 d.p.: 0.186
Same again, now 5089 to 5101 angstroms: 0.179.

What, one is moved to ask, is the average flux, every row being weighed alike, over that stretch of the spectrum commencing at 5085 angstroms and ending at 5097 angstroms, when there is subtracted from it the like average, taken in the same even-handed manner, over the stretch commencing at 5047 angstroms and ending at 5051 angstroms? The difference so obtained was 0.4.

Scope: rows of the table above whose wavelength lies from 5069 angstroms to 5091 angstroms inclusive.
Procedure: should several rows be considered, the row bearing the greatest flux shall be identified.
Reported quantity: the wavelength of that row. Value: 5086.0 angstroms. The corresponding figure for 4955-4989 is 4960.0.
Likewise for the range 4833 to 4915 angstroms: 4896.0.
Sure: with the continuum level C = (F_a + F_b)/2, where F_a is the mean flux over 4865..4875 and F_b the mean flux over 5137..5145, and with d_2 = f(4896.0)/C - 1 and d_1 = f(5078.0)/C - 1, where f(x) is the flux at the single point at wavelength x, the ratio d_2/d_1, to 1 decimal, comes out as 3.2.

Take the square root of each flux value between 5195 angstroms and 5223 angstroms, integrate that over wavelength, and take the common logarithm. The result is 1.81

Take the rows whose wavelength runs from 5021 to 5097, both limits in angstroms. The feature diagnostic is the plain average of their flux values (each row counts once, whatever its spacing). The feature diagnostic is 5.53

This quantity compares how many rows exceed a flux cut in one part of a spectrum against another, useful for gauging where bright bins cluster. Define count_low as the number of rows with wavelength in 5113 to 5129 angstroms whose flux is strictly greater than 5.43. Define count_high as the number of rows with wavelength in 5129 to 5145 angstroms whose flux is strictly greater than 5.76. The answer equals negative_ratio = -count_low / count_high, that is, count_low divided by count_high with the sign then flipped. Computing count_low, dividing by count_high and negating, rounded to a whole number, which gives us -5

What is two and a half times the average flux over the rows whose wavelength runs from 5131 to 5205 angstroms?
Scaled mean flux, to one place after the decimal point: 12.4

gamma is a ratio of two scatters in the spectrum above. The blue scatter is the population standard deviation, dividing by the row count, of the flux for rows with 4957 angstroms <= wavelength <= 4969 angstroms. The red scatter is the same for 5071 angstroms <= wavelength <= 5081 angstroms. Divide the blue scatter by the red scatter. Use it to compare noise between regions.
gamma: 1.5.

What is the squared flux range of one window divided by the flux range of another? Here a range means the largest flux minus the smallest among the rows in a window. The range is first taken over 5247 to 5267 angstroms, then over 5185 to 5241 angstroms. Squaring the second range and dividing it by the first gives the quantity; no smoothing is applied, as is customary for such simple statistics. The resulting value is 1.4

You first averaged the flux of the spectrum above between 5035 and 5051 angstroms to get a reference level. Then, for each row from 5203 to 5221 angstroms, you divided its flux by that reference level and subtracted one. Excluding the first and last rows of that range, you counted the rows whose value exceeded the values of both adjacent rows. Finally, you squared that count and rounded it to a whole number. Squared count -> 1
